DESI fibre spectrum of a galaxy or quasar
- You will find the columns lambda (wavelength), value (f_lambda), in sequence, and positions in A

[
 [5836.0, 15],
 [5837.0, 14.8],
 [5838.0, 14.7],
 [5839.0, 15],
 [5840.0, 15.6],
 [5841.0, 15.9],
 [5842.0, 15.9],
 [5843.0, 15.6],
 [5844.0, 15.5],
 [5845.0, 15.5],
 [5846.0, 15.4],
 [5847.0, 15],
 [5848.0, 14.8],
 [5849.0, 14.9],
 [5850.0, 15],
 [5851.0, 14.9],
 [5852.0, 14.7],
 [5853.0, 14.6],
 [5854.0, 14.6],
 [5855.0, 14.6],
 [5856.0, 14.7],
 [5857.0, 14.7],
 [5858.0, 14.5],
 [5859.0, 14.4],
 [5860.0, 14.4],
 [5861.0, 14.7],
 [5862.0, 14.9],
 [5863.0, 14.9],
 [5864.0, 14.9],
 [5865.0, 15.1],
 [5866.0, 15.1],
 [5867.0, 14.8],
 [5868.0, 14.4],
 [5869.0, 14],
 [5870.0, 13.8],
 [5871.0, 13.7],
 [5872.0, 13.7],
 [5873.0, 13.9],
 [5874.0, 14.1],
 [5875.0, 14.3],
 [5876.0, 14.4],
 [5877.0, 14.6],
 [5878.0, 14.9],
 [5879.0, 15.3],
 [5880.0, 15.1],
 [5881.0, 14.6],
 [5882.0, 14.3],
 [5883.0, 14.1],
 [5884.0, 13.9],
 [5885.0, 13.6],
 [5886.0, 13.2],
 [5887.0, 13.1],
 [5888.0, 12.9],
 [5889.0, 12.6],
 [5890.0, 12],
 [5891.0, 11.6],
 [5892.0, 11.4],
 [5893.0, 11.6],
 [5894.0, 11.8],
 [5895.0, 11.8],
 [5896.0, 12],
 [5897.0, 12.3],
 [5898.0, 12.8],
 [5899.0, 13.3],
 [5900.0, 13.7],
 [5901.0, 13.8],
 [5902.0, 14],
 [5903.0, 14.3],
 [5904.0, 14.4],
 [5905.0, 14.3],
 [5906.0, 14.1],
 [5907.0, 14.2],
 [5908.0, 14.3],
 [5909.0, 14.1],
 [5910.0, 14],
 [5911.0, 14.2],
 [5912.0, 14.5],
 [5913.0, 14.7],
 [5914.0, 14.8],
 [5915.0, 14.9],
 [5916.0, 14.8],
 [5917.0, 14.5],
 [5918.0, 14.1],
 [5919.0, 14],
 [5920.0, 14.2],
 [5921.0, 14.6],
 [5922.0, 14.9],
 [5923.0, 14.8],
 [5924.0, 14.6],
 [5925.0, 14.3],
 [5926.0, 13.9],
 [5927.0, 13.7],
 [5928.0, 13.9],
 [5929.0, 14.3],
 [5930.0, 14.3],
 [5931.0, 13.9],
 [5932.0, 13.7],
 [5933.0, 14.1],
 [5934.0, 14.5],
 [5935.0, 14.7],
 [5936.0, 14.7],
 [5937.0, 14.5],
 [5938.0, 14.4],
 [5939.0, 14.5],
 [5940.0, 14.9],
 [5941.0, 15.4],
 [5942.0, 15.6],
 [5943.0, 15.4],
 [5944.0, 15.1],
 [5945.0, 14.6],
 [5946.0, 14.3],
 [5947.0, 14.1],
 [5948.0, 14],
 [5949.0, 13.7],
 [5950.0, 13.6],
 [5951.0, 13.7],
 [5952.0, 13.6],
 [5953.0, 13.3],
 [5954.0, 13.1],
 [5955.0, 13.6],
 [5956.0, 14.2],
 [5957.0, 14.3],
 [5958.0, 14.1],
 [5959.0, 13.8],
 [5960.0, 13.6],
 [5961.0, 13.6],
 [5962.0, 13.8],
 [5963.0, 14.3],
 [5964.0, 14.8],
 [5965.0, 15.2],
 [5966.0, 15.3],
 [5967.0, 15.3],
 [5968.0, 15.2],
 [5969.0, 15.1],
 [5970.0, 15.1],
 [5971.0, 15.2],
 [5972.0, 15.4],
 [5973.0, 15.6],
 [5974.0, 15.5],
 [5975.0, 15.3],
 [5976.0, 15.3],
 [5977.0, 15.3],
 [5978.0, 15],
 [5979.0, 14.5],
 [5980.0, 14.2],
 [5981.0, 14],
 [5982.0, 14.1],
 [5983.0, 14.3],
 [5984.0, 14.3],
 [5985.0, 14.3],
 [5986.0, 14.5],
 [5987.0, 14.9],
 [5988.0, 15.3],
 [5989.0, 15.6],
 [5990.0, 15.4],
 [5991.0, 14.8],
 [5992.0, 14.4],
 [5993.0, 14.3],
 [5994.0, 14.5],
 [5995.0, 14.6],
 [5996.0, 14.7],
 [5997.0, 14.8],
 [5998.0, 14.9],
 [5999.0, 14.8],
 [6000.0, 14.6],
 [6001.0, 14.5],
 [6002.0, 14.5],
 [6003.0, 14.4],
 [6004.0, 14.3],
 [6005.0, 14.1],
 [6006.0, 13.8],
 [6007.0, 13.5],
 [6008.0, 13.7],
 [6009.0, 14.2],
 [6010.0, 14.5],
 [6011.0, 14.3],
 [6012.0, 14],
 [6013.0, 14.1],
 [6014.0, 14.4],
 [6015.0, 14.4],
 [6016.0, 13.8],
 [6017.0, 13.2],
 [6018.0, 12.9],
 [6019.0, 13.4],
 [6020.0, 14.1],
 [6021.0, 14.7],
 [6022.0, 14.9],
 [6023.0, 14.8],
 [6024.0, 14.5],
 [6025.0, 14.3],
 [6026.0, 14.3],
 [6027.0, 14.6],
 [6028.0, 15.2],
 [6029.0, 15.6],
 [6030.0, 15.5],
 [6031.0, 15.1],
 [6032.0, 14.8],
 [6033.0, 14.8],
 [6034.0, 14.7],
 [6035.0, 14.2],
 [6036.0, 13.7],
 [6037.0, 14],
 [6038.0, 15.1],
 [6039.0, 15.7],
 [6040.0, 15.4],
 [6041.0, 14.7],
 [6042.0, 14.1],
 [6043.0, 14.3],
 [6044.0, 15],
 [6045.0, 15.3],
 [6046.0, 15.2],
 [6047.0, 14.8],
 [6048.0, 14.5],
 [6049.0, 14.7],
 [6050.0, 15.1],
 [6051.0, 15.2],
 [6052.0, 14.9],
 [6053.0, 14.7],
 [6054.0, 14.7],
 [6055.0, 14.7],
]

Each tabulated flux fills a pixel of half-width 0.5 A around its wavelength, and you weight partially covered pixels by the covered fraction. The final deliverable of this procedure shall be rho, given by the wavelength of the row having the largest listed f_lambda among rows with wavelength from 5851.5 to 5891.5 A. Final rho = 5879.0 A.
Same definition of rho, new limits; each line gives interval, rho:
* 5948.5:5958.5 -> 5957.0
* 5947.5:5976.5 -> 5973.0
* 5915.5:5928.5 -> 5922.0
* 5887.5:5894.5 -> 5888.0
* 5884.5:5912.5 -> 5912.0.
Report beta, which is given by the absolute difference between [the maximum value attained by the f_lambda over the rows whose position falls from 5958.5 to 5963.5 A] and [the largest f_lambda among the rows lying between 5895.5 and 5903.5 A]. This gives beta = 0.0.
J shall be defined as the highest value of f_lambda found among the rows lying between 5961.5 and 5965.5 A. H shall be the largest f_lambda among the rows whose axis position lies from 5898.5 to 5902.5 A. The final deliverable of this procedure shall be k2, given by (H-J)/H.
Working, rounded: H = 14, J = 15.2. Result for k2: -0.09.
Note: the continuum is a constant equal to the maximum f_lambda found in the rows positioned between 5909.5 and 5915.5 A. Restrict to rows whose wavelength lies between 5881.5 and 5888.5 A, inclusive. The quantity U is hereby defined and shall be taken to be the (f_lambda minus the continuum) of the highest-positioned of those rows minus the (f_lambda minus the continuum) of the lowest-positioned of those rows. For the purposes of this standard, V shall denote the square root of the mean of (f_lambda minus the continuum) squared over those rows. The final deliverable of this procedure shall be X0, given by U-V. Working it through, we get -2.8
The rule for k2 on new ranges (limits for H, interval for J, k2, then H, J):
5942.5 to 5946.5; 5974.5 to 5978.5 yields 0.01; 15.4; 15.3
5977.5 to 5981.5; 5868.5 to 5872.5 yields 0.07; 15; 14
